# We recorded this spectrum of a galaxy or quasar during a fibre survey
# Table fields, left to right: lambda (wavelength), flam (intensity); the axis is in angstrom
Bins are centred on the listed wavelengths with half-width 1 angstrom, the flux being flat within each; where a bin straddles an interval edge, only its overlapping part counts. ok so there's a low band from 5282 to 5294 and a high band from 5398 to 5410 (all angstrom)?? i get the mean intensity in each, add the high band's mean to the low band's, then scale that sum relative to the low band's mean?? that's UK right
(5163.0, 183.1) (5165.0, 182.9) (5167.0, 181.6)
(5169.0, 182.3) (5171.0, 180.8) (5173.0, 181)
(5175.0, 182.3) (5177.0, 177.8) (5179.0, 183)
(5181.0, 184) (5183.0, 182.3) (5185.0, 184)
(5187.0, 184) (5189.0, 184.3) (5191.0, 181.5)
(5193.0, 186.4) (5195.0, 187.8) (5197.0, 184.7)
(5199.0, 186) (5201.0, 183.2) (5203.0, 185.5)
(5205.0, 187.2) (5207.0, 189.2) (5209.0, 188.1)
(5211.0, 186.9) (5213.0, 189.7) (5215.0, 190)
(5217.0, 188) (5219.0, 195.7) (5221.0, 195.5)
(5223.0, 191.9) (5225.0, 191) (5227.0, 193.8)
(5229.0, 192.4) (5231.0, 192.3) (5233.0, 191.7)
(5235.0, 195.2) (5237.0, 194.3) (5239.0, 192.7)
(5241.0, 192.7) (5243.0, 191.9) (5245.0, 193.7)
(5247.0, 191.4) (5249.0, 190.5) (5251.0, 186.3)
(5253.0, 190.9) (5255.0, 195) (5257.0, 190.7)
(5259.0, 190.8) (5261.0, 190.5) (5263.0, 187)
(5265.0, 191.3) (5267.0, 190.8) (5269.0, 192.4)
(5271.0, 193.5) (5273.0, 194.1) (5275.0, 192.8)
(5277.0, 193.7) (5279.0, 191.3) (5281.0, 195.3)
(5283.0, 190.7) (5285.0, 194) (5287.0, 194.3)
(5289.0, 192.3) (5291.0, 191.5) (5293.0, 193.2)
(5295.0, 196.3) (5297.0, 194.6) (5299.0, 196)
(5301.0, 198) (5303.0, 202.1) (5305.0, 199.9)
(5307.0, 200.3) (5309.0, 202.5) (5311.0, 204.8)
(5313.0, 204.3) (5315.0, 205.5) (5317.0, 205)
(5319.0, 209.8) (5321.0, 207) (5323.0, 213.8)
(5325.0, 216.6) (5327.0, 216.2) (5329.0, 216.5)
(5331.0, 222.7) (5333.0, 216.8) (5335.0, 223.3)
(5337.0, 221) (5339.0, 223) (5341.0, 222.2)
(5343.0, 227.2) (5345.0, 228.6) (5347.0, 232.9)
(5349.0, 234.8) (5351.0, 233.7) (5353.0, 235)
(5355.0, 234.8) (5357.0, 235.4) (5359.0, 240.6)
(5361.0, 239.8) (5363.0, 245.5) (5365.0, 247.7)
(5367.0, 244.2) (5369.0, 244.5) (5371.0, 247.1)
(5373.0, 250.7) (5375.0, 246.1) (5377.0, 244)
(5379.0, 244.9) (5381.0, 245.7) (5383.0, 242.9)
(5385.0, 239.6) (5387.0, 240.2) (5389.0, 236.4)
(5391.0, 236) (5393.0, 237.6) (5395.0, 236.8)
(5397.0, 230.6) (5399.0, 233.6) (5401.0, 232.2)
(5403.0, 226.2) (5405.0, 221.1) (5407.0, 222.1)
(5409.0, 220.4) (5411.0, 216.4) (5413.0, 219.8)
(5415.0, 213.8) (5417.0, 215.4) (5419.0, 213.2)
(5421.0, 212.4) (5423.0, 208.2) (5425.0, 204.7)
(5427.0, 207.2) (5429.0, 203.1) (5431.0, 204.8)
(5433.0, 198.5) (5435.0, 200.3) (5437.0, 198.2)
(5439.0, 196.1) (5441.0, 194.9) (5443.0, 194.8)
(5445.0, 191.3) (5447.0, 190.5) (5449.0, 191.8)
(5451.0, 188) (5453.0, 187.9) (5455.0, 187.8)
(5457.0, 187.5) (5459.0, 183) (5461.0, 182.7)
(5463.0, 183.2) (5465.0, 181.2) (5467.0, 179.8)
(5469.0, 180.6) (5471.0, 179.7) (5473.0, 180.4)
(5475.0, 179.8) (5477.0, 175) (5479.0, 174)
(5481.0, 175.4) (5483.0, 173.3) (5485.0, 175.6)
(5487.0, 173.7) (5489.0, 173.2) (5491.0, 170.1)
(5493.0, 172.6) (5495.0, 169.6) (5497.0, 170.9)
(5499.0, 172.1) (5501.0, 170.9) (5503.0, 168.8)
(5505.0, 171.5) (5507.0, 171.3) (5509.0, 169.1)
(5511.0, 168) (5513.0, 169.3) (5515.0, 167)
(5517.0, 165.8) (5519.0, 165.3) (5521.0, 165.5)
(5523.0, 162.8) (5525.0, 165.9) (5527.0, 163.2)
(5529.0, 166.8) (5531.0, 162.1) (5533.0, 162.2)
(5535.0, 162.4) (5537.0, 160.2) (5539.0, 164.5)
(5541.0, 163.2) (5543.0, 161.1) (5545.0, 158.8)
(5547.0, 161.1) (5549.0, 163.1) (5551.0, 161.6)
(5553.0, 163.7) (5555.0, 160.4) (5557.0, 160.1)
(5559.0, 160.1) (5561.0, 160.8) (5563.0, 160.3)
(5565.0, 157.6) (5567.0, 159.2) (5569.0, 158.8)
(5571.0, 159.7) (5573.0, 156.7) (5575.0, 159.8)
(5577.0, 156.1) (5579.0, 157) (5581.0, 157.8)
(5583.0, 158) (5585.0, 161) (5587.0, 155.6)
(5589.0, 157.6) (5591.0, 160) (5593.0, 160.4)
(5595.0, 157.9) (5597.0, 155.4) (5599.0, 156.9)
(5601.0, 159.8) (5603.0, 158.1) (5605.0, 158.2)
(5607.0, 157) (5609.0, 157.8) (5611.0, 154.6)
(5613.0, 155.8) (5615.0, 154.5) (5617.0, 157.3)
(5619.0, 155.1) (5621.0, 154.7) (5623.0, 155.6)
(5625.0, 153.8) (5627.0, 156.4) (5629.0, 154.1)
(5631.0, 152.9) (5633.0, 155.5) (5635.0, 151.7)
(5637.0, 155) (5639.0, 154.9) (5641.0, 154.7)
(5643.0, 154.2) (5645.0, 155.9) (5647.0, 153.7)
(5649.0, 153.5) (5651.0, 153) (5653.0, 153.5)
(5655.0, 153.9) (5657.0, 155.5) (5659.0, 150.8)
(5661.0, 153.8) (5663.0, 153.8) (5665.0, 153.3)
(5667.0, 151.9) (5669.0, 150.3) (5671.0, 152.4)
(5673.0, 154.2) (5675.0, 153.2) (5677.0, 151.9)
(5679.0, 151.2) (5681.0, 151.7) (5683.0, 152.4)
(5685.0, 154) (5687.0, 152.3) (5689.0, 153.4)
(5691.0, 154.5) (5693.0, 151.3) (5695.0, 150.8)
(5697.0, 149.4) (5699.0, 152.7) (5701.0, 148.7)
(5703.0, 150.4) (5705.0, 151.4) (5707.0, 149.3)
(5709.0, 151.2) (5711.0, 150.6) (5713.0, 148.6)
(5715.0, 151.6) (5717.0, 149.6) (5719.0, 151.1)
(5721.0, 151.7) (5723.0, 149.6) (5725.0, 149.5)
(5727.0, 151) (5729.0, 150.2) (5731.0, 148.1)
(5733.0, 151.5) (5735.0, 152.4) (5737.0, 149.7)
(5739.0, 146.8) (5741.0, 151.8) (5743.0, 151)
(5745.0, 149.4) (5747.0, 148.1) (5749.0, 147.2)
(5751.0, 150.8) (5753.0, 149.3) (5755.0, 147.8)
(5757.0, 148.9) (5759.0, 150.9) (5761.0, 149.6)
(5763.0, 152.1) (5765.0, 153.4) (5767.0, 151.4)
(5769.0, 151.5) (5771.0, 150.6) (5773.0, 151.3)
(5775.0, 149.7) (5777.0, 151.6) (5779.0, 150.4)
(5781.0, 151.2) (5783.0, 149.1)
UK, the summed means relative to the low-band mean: 2.17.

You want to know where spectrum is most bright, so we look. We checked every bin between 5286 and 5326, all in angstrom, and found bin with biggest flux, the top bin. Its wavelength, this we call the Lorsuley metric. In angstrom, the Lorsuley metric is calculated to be 5325.0 angstrom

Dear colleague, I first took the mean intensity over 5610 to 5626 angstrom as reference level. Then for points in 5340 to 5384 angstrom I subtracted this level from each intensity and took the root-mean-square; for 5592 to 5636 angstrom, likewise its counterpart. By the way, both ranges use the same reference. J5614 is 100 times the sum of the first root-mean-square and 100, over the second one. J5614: 8072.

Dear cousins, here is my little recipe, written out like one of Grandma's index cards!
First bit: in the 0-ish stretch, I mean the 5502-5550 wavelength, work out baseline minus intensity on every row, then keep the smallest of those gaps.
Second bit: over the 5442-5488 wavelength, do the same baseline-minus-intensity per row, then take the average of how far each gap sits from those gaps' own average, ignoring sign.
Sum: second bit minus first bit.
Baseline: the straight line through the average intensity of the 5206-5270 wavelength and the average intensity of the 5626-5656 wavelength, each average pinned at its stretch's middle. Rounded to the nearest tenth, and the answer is 9.0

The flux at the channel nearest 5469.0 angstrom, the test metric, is 180.6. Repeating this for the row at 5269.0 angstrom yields 192.4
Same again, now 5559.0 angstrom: 160.1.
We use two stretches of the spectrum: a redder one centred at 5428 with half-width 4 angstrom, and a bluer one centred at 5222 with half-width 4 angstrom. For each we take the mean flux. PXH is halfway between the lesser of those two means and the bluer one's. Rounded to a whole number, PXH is 194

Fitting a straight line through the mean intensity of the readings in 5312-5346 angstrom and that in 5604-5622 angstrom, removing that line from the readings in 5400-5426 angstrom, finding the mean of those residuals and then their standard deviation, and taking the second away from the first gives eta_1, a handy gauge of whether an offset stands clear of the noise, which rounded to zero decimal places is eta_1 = 13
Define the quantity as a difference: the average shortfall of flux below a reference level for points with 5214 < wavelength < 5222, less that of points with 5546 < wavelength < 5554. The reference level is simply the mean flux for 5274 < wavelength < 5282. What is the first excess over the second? -30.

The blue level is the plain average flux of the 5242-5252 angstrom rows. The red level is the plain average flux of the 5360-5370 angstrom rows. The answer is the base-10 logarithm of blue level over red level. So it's -0.11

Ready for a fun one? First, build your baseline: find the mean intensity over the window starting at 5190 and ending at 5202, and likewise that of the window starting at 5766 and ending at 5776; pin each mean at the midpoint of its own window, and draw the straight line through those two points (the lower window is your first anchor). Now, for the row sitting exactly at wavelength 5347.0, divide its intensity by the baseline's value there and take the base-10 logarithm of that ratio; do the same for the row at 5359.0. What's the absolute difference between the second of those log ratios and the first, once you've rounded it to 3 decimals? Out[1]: 0.016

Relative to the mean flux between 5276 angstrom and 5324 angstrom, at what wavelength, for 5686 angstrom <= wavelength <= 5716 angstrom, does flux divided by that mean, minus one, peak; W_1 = 5691.0 angstrom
